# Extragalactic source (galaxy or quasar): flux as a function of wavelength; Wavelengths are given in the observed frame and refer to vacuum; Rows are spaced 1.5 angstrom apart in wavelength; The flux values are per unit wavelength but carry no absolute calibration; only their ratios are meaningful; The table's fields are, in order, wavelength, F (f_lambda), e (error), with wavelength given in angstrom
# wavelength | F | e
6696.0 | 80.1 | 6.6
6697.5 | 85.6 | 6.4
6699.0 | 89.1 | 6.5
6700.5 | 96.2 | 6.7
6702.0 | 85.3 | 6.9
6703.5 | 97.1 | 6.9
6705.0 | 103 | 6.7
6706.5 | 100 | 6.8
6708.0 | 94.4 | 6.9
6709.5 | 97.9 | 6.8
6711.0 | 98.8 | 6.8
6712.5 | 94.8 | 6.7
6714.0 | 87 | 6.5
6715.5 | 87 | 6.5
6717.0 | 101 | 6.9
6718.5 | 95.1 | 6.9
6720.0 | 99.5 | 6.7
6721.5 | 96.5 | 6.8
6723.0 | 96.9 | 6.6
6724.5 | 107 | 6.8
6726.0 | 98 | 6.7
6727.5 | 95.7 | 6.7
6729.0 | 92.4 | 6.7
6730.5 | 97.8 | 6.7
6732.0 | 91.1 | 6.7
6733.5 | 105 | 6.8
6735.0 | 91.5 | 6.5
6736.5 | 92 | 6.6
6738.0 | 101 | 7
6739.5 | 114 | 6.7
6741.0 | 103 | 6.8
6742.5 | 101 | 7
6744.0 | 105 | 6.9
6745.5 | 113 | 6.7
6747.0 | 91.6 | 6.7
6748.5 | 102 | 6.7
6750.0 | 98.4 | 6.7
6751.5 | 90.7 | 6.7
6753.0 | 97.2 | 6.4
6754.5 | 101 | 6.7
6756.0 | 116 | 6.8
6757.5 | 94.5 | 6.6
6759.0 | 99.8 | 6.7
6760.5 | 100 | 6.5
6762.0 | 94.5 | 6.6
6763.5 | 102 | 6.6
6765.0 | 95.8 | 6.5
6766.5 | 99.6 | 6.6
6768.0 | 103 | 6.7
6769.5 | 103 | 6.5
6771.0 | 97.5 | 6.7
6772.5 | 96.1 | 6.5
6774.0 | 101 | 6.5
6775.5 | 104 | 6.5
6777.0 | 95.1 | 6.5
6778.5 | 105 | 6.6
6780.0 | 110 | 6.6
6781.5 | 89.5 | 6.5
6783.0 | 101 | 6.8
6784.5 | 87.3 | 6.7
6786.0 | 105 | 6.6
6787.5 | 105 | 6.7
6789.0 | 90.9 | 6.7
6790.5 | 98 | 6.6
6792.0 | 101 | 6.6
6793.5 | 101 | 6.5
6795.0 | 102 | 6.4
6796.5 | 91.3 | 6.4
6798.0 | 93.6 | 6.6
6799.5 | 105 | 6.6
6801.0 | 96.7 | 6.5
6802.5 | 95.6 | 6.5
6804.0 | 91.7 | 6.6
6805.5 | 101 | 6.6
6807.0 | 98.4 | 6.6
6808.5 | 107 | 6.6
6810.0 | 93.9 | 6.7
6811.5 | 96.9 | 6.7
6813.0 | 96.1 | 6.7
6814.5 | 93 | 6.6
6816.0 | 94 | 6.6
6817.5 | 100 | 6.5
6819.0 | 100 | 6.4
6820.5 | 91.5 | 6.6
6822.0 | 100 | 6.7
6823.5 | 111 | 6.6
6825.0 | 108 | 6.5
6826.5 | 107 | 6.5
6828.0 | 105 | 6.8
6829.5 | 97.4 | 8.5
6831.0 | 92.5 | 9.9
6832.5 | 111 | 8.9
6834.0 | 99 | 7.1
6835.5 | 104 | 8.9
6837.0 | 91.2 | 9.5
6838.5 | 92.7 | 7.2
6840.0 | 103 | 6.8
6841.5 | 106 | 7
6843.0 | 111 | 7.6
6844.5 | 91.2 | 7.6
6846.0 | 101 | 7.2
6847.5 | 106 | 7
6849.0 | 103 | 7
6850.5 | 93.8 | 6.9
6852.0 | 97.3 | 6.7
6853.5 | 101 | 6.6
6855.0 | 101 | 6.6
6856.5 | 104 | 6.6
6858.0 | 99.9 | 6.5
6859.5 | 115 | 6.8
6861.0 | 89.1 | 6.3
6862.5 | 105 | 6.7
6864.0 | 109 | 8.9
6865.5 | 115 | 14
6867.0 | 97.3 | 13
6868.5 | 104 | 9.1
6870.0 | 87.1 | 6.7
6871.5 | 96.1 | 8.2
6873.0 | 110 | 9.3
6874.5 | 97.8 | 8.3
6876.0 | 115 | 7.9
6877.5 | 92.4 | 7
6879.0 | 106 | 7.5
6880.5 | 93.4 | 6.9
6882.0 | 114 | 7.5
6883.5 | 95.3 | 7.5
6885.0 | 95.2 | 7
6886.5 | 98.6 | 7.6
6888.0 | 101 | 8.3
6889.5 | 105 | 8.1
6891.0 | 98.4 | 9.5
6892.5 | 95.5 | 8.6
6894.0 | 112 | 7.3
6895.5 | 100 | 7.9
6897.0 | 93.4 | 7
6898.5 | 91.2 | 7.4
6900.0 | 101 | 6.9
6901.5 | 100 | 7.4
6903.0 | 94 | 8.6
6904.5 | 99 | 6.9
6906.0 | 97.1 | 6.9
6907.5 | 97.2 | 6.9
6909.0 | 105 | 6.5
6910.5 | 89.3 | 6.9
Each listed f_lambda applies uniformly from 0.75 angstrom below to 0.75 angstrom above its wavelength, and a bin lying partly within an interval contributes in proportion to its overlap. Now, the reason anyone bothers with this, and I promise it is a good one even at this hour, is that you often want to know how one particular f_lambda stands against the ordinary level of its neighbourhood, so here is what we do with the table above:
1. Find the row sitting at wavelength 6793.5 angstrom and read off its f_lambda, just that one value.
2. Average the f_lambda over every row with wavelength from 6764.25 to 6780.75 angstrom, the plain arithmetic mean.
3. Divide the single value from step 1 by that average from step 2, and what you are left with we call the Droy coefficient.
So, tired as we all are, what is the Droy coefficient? 1.00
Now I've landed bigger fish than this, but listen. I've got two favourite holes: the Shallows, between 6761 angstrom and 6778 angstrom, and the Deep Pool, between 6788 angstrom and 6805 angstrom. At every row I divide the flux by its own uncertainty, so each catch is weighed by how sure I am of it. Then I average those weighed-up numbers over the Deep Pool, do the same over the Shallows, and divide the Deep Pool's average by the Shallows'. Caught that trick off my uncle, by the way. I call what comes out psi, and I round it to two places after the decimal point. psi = 0.98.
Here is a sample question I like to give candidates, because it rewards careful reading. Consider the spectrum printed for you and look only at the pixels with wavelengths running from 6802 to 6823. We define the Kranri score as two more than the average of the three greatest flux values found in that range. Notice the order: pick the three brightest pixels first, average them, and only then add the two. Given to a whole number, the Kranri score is 105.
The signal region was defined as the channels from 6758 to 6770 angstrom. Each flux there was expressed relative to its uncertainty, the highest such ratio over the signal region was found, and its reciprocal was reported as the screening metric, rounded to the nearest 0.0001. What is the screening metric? 0.0631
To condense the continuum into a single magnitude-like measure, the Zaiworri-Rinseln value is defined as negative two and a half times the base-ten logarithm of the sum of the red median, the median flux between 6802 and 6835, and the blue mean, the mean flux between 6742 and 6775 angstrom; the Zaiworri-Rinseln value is -5.75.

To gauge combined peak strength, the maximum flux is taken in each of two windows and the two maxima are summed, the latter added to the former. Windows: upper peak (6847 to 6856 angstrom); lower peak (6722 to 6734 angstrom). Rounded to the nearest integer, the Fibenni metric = 213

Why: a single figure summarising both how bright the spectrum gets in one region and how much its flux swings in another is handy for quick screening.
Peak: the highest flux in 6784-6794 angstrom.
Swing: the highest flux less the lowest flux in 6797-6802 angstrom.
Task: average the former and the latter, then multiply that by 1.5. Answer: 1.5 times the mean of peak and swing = 87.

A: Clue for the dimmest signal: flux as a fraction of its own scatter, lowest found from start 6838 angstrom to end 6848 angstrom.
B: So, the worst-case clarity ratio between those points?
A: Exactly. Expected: 12.0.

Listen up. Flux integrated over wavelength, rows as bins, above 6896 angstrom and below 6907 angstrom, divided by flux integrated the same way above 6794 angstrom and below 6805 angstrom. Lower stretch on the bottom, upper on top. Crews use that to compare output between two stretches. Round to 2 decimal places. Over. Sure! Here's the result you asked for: 1.00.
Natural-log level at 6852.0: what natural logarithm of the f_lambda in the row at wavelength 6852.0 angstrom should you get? 4.58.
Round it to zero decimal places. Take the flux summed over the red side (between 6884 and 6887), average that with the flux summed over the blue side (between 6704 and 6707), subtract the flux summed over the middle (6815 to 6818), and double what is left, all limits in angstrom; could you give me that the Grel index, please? 9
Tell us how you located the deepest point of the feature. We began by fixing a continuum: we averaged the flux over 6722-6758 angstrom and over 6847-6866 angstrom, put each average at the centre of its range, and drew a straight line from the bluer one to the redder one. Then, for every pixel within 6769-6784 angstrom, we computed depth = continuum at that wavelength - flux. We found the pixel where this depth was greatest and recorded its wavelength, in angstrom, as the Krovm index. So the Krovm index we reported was 6781.5 angstrom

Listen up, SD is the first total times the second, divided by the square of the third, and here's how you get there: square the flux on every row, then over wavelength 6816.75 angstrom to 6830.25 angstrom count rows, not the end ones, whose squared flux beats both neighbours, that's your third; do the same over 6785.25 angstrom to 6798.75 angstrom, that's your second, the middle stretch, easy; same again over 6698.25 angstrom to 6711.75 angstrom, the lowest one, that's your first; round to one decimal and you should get 2.0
